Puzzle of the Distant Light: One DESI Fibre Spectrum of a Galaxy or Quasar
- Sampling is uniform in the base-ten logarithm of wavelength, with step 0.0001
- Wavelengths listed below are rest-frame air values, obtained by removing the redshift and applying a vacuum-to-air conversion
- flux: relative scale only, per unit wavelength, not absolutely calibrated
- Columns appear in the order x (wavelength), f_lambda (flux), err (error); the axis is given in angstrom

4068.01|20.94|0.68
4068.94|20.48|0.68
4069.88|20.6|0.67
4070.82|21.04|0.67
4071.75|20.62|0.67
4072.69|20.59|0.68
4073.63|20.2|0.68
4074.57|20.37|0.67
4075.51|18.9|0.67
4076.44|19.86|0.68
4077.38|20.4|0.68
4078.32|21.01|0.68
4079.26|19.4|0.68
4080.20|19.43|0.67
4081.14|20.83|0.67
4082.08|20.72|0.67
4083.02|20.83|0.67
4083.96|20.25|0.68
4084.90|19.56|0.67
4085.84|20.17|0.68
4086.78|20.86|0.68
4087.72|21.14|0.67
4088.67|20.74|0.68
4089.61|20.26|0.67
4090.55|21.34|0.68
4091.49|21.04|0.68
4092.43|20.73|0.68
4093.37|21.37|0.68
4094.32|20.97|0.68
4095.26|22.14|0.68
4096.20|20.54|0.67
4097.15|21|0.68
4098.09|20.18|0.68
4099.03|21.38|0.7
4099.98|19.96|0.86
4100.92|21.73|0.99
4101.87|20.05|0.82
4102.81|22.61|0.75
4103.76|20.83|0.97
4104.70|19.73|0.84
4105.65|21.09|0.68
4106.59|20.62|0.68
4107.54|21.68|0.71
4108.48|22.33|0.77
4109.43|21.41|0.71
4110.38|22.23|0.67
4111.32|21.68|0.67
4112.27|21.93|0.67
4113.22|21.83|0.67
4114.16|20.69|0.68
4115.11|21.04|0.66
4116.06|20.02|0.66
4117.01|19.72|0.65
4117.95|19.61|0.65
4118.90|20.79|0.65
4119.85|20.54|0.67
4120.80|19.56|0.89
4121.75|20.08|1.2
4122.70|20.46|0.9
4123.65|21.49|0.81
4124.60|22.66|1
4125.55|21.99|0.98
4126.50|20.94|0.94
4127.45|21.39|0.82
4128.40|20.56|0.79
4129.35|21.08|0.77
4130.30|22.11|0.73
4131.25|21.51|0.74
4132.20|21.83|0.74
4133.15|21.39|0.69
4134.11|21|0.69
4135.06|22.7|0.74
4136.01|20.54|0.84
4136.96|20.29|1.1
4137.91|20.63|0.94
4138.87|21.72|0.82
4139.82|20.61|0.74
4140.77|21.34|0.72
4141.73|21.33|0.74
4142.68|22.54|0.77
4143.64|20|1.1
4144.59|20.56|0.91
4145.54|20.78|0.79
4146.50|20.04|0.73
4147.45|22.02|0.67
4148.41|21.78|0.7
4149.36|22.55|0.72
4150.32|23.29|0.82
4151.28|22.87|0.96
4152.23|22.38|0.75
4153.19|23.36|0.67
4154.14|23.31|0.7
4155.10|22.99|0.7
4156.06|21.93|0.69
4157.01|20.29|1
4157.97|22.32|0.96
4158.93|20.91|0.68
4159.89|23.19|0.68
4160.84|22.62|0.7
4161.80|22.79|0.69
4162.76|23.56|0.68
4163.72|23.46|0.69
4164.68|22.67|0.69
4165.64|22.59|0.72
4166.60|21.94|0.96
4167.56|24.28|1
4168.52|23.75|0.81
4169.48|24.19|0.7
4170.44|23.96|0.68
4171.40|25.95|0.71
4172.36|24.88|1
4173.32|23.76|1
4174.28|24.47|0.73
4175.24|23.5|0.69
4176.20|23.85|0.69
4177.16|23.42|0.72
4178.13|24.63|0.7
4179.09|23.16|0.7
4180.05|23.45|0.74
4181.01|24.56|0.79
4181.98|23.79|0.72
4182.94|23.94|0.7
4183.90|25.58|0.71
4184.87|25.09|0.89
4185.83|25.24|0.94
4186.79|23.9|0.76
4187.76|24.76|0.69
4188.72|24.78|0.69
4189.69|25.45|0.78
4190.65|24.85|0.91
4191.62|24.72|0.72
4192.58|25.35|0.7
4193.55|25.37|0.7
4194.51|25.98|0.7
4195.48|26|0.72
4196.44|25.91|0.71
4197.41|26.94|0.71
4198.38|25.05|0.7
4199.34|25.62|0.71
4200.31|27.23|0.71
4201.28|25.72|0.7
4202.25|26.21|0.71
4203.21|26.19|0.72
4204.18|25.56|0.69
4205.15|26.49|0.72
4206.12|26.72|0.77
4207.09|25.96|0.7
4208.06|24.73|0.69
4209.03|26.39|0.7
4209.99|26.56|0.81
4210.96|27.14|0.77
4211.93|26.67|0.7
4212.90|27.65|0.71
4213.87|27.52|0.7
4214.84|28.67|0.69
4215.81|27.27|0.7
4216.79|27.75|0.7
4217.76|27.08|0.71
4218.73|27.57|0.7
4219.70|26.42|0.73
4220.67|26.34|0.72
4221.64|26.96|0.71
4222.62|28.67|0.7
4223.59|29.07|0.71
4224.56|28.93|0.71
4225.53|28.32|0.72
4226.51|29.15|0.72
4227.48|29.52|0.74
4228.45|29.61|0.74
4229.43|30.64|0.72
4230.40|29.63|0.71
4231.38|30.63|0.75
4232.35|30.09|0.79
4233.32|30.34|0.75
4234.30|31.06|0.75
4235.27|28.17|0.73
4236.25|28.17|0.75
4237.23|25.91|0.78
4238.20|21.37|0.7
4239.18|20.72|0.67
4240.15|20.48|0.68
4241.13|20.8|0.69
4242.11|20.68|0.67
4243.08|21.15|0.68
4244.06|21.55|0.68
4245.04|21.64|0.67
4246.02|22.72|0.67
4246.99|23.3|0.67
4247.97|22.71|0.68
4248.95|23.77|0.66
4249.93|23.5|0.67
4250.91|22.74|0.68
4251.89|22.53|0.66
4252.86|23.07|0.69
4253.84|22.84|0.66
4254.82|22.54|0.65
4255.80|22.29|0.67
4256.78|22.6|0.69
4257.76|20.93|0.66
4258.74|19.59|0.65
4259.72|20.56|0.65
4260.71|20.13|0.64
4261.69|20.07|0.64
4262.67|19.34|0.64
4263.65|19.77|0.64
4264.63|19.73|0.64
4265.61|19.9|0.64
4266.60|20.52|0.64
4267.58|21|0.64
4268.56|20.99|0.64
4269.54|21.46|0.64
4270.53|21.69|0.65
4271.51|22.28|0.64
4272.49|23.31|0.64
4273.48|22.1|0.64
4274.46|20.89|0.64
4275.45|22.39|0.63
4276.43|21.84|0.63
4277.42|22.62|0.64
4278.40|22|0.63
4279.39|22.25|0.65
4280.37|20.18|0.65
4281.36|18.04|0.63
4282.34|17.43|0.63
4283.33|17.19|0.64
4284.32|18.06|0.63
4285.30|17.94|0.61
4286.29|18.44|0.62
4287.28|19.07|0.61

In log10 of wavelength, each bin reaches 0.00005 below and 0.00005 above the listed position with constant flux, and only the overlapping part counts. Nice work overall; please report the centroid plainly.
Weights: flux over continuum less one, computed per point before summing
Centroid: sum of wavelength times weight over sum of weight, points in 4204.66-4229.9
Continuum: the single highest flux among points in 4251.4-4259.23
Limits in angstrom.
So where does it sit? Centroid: 4219.0 angstrom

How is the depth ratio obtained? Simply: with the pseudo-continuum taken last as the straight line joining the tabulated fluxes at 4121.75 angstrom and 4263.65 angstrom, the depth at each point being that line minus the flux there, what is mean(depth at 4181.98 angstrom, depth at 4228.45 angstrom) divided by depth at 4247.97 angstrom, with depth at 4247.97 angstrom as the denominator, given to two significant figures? 2.3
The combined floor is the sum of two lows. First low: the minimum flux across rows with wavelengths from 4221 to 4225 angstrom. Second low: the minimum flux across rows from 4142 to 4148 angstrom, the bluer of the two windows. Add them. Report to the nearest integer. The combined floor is 47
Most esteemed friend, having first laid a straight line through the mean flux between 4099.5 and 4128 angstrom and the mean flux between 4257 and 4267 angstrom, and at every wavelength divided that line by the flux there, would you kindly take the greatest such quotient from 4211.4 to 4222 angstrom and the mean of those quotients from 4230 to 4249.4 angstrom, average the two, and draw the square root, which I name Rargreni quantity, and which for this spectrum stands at 0.90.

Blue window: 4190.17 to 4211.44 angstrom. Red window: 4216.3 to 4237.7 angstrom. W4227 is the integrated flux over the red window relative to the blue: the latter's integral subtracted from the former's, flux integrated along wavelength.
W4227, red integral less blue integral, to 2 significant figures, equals 61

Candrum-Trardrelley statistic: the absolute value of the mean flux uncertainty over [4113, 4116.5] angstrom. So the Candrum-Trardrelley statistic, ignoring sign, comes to 0.67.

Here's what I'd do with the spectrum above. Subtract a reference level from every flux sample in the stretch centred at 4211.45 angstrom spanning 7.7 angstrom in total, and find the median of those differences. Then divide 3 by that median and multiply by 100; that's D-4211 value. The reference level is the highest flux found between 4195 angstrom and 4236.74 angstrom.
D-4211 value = -72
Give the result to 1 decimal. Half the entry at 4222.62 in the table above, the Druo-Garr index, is 14.3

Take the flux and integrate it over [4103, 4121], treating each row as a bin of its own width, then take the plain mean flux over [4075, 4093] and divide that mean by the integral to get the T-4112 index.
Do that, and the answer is 0.054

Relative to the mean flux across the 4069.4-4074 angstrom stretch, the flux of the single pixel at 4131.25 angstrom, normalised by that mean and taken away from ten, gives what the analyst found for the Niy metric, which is 8.96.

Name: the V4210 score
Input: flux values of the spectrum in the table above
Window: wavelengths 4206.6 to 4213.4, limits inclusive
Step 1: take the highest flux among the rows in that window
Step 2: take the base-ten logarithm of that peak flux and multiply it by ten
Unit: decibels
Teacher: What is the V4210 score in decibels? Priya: 14.4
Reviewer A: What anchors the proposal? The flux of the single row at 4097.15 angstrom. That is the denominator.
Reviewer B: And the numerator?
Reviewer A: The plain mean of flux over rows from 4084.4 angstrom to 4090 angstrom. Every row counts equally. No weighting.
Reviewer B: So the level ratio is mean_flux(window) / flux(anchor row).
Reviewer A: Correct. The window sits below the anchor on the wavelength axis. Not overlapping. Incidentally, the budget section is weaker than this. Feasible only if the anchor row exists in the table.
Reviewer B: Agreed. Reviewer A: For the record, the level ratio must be 0.97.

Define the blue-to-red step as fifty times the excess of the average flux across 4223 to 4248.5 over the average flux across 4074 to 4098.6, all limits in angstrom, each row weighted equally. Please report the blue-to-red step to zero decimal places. 274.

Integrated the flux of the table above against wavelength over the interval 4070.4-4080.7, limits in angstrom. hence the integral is 208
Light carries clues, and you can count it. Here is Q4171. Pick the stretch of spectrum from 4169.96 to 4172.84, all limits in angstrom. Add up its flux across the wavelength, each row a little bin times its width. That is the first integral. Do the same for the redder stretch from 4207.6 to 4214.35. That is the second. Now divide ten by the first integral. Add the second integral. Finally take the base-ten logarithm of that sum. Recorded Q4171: 2.26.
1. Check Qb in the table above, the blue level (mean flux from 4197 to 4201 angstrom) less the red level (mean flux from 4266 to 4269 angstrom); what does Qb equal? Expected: 5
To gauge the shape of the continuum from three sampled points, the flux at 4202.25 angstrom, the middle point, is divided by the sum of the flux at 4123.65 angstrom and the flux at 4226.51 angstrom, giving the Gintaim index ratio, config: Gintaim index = 0.52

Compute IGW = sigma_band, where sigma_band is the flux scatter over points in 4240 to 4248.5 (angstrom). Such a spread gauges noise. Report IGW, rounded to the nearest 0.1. 1.0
